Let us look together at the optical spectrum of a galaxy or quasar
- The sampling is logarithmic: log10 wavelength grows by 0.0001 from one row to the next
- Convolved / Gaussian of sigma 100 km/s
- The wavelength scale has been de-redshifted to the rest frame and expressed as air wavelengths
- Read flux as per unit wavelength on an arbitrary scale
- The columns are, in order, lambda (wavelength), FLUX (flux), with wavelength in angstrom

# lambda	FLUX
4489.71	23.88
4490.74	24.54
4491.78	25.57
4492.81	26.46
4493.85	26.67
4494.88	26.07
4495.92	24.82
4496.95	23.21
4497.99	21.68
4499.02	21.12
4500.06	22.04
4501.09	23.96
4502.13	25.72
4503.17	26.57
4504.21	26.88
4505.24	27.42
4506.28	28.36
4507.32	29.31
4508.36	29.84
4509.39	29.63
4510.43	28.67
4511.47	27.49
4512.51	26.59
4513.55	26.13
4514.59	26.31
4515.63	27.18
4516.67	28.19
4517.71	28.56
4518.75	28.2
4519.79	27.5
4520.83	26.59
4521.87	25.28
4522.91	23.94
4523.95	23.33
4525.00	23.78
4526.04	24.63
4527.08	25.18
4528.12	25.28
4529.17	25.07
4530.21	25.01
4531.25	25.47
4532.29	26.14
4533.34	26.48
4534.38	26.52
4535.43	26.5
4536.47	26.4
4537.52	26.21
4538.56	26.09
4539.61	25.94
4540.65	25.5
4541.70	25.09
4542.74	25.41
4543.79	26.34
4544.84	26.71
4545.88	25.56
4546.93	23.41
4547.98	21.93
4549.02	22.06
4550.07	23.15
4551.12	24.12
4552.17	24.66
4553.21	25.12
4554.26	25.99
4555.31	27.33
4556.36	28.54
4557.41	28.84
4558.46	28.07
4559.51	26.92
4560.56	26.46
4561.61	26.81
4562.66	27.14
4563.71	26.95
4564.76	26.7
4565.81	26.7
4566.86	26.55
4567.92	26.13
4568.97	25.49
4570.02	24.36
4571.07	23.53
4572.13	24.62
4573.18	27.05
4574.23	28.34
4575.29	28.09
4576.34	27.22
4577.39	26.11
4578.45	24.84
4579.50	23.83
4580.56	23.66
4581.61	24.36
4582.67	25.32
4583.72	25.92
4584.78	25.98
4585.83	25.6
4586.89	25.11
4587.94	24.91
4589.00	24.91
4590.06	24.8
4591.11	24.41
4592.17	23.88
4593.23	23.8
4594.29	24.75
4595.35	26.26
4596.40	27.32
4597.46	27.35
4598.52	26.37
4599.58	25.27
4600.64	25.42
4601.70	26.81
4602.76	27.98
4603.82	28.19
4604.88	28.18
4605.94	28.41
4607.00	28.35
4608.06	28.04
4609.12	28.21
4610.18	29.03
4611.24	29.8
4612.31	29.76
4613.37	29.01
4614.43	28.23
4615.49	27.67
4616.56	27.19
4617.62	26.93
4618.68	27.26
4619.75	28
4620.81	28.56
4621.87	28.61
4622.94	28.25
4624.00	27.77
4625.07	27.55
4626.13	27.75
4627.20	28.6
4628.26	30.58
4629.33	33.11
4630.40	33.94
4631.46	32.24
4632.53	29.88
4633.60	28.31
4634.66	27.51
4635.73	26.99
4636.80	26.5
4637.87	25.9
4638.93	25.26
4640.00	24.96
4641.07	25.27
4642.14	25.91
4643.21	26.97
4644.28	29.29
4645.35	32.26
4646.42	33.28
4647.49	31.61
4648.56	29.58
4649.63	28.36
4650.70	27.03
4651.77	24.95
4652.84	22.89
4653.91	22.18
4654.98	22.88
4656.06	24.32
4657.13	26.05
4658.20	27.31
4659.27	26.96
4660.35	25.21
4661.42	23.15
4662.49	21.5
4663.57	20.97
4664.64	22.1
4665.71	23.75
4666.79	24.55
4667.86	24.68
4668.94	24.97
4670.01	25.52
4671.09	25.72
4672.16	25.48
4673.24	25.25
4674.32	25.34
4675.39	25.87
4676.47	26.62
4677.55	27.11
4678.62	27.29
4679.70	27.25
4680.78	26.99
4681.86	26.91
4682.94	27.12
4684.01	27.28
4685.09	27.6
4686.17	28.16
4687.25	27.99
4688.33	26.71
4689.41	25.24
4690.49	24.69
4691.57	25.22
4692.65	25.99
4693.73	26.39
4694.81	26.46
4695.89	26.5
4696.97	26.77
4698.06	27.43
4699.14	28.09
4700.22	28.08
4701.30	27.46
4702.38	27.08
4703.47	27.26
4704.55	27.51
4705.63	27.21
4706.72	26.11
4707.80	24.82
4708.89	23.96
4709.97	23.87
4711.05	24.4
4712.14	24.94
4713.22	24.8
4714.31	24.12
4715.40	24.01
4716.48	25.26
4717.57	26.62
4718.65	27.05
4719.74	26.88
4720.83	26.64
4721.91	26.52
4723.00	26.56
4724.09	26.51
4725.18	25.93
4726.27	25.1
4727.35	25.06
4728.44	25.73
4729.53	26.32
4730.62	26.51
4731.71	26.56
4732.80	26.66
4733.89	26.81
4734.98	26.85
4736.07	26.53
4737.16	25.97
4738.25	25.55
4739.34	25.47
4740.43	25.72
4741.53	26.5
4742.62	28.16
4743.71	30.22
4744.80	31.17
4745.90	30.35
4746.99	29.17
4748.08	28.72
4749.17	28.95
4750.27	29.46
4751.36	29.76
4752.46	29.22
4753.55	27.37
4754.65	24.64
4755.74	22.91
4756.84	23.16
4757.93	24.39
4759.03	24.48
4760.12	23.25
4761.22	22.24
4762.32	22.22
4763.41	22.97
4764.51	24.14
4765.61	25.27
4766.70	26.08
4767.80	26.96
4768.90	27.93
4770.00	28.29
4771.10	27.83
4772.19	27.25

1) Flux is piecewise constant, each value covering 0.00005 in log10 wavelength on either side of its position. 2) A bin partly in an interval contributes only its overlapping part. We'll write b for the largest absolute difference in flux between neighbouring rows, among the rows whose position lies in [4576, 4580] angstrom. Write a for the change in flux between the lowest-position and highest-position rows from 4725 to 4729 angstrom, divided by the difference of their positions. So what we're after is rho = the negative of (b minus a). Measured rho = -1.33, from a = -0.1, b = 1.27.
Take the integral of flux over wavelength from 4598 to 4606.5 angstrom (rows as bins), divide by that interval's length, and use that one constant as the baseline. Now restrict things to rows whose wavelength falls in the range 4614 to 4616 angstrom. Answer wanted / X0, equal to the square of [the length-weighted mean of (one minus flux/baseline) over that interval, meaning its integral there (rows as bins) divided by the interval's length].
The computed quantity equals 0.0010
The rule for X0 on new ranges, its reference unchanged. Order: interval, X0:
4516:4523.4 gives 0.0000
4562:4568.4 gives 0.0002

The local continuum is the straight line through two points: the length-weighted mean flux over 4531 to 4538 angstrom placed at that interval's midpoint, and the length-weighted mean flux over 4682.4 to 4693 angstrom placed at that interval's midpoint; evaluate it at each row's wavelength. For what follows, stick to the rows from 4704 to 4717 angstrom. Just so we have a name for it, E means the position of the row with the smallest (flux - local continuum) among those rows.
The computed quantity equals 4709.97 angstrom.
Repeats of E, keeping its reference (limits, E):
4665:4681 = 4665.71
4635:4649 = 4640.00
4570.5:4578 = 4571.07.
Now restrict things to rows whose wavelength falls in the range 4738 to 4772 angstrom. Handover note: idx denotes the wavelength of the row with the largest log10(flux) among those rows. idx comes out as 4744.80 angstrom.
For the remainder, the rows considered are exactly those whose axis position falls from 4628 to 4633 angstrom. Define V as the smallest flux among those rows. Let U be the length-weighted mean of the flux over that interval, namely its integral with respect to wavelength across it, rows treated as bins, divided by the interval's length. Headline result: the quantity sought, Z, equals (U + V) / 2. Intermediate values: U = 32.0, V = 29.88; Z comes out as 30.9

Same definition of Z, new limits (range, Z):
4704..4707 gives 26.6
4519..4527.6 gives 24.2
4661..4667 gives 21.8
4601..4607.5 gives 27.4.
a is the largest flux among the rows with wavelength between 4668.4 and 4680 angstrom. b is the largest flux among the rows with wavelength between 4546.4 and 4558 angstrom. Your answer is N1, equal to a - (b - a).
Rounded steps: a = 27.29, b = 28.84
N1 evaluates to 26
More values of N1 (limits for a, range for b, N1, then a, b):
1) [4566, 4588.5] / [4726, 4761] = 26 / 28.34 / 31.17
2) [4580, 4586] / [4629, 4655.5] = 18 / 25.98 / 33.94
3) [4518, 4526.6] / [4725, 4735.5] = 30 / 28.2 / 26.85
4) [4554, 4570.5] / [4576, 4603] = 30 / 28.84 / 27.98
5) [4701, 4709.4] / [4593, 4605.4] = 27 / 27.51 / 28.19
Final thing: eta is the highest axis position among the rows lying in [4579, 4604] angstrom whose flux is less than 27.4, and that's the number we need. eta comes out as 4601.70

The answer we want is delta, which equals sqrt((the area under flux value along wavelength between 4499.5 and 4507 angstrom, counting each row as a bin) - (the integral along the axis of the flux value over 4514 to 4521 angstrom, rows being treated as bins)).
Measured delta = 1.22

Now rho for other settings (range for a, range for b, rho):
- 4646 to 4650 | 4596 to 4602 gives -2.92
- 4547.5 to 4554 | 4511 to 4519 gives -0.40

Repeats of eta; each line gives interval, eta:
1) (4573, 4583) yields 4582.67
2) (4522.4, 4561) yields 4560.56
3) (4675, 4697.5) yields 4696.97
